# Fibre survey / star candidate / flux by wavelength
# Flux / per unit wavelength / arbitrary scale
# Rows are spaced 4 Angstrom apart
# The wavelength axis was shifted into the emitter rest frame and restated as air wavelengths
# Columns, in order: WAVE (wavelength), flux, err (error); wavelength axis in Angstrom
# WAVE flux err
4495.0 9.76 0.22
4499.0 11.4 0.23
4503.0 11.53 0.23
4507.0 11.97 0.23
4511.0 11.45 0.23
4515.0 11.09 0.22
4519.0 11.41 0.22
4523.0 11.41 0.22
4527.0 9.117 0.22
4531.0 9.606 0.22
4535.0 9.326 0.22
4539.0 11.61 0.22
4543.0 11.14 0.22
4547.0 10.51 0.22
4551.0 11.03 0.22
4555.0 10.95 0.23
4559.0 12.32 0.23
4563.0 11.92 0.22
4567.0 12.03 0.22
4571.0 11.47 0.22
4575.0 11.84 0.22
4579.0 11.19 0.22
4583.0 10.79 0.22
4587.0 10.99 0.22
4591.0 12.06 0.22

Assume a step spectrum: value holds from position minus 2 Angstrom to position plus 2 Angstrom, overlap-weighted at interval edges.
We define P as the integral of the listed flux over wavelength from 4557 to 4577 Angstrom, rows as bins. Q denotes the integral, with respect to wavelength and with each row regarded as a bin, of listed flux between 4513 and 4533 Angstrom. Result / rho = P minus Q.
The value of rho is 28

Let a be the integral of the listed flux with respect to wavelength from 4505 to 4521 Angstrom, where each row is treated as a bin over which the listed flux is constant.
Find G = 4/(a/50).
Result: 1.09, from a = 184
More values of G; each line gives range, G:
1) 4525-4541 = 1.26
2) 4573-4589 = 1.12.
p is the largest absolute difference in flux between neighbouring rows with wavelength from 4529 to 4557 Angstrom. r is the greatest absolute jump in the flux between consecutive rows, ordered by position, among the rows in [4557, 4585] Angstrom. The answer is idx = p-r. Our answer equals 1.63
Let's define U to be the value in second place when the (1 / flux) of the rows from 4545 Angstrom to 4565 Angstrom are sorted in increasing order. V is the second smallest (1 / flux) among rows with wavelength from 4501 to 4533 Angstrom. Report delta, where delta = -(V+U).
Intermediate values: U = 0.0839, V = 0.087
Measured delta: -0.171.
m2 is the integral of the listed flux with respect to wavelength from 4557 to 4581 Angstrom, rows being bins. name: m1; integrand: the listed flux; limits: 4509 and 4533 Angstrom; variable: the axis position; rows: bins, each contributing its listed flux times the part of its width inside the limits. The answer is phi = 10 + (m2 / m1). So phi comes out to 11.1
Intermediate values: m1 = 256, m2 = 283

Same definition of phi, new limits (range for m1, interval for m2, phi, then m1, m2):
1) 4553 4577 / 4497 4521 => 11.0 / 282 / 275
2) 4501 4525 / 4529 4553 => 10.9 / 275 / 253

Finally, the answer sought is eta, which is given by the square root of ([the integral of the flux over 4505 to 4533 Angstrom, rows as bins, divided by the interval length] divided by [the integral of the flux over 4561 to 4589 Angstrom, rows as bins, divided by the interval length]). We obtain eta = 0.97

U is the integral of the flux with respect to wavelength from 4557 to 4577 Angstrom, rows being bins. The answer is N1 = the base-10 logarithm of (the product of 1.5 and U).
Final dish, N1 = 2.55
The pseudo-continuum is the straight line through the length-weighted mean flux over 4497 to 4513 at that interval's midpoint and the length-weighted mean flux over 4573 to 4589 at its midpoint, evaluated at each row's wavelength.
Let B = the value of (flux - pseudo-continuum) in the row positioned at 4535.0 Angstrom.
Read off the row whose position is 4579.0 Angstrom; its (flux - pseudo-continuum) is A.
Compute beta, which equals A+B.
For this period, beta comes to -2.1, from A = -0.02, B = -2.1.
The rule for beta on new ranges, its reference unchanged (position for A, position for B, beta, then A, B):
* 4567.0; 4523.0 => 0.7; 0.76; -0.1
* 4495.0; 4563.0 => -1.3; -1.88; 0.6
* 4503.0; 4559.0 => 0.9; -0.07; 1.0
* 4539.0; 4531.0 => -1.7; 0.19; -1.8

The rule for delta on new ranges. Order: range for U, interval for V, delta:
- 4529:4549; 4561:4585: -0.174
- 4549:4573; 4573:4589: -0.172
